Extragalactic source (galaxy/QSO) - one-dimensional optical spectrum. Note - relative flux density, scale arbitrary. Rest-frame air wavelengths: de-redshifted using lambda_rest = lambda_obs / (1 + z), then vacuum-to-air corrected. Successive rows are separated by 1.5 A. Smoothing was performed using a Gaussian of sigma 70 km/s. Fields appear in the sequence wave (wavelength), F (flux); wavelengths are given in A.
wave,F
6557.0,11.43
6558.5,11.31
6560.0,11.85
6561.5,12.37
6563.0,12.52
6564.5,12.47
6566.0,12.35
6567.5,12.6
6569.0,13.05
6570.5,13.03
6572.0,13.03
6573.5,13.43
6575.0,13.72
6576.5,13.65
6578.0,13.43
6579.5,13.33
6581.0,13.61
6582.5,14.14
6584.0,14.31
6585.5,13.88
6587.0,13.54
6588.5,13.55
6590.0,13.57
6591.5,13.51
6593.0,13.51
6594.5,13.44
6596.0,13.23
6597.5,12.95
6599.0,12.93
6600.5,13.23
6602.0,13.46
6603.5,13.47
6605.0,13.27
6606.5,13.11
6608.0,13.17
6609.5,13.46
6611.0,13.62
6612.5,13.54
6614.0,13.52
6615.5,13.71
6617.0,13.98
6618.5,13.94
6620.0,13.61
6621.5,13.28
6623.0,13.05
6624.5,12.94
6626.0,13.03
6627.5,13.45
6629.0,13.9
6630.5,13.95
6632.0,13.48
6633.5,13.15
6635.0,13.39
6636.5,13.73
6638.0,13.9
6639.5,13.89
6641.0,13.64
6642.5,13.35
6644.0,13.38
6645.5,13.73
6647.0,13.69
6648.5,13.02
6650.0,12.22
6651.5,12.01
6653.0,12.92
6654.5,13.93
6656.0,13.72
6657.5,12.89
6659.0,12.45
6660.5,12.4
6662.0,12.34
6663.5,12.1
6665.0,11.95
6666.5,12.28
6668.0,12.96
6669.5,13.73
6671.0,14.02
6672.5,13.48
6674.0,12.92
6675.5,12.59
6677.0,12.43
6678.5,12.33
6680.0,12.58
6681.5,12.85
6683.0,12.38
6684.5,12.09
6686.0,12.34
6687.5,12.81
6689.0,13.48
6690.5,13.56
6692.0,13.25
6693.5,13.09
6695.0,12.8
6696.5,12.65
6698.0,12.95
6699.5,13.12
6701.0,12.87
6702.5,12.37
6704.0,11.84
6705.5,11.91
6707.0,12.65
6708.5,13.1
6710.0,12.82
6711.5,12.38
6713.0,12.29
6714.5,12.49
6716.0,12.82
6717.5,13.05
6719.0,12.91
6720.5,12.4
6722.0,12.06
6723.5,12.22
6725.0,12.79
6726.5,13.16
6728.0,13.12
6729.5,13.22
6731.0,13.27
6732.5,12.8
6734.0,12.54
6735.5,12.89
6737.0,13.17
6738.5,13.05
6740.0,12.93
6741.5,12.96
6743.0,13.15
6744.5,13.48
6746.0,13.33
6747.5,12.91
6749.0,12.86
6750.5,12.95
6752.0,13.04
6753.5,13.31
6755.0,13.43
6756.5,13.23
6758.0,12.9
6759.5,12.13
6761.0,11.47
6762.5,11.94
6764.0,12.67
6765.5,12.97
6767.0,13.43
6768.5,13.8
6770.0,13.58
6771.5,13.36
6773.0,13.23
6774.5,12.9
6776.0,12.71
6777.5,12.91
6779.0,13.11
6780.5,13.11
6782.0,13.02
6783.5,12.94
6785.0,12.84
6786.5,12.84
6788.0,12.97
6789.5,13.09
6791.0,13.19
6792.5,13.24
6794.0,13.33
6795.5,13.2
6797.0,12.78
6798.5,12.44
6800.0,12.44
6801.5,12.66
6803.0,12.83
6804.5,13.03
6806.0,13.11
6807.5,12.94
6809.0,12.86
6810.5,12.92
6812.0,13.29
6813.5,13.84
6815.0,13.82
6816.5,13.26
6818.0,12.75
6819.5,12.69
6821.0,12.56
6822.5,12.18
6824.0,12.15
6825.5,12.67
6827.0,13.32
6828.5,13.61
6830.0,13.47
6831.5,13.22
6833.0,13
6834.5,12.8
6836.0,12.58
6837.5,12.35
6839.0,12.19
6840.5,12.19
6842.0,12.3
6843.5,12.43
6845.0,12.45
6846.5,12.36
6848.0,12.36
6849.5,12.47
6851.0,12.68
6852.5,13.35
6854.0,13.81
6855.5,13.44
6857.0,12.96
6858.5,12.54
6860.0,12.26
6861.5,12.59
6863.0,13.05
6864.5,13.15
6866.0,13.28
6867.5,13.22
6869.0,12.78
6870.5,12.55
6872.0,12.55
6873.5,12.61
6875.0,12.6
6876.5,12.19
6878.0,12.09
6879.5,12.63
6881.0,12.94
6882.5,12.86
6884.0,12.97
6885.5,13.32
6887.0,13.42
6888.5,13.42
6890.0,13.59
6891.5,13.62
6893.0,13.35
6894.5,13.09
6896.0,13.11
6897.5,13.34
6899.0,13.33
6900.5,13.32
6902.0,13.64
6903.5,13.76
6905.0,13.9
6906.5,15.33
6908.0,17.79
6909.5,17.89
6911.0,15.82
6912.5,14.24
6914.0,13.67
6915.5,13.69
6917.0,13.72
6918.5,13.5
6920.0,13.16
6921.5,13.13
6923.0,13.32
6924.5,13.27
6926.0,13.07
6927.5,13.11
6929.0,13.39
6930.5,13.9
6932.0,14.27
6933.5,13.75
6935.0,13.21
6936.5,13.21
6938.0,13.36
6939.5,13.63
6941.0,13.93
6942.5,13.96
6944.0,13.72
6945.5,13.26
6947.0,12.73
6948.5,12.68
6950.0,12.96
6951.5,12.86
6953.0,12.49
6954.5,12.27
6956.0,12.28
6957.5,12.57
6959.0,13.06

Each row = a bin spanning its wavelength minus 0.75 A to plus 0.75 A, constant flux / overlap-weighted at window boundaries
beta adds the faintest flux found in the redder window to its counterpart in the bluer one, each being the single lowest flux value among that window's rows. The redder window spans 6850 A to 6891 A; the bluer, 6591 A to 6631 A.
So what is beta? 25.02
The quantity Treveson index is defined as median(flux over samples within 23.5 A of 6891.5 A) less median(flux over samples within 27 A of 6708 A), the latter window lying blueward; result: 0.5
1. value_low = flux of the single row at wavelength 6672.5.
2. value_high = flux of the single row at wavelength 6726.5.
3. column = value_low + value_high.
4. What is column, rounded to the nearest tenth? 26.6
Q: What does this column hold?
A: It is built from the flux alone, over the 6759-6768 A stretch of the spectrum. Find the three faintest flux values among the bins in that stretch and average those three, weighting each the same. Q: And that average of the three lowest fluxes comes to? 11.8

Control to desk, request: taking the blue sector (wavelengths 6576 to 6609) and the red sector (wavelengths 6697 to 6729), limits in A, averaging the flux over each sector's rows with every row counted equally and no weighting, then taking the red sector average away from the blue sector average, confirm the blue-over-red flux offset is 0.83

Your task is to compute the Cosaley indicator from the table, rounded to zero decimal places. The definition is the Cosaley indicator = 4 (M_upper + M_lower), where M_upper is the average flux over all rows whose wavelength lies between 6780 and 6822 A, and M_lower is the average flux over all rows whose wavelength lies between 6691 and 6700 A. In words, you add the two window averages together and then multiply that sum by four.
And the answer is 104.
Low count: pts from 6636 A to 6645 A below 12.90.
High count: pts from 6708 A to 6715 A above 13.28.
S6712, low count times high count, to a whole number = 0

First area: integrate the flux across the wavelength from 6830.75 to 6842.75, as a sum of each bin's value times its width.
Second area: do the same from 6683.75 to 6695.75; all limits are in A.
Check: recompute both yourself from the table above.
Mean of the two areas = 153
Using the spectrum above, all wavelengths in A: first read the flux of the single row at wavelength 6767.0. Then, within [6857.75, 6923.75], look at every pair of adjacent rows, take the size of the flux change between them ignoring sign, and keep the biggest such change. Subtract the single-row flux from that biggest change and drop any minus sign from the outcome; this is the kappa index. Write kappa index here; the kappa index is 11.0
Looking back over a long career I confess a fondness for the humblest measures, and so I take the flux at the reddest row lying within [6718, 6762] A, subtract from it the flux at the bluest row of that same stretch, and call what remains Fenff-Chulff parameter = -1.4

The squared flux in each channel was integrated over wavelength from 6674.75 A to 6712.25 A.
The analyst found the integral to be 6046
